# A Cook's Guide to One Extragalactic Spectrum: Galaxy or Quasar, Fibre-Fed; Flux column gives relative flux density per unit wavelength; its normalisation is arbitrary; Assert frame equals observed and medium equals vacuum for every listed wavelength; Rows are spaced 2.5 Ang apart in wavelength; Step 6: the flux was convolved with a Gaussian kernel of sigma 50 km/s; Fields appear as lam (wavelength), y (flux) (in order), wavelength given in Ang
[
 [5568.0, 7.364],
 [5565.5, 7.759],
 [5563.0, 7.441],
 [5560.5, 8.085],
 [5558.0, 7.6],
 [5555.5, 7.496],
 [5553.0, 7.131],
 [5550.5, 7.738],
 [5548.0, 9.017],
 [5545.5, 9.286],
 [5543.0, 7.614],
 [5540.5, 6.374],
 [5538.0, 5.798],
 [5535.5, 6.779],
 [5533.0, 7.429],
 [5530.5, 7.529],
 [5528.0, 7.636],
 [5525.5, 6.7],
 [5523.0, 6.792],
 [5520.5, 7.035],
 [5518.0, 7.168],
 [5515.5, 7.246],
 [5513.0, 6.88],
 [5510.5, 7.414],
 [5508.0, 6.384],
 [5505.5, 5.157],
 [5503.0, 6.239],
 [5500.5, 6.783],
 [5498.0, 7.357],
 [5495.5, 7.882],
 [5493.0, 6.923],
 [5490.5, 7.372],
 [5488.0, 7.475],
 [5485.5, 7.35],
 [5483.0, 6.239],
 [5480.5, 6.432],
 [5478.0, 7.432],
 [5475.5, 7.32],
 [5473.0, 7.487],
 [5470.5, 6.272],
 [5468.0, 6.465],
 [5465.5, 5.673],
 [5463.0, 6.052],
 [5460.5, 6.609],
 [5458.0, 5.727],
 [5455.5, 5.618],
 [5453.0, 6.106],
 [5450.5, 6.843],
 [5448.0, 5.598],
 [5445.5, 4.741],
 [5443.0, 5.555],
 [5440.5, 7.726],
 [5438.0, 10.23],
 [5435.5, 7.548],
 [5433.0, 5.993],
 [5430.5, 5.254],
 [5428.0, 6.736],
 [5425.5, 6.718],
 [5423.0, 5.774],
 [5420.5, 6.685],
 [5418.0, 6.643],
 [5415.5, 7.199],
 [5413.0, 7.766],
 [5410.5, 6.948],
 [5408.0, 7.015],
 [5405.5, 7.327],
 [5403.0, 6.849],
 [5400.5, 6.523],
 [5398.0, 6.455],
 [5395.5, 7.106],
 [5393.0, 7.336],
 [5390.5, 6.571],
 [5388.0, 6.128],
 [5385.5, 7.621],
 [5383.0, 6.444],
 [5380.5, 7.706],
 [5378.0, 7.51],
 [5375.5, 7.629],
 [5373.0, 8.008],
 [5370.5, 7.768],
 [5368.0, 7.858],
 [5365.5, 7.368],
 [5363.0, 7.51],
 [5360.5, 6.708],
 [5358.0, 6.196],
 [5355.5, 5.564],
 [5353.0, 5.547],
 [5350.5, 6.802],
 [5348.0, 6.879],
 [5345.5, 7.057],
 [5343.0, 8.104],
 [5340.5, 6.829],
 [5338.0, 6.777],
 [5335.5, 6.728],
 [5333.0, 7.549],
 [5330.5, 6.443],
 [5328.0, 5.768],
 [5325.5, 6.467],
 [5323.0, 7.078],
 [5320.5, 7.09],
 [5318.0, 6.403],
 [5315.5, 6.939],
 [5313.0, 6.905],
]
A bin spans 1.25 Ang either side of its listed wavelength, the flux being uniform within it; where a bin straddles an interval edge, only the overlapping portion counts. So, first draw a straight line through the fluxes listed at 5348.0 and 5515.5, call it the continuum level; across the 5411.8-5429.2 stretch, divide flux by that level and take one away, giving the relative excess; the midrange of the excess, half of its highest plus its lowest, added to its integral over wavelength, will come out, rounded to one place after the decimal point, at -0.7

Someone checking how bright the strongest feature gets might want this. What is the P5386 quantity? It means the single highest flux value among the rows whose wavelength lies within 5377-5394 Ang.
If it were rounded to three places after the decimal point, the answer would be 7.706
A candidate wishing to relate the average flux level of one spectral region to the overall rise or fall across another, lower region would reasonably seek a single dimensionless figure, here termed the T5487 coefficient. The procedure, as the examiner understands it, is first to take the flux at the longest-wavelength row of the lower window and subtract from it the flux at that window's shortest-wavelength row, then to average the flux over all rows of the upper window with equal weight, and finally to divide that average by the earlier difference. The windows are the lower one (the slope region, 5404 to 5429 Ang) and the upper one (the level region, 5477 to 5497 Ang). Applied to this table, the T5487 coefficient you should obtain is -12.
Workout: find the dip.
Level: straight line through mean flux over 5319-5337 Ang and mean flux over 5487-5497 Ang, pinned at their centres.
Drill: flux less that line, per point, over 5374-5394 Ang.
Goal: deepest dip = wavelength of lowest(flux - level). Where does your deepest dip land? 5388.0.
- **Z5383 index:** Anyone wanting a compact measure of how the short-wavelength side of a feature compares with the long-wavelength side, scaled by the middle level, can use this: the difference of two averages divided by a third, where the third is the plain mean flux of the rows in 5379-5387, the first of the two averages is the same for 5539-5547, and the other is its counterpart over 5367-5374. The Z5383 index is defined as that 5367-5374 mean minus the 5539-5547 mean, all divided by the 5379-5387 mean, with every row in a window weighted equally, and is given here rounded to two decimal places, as 0.02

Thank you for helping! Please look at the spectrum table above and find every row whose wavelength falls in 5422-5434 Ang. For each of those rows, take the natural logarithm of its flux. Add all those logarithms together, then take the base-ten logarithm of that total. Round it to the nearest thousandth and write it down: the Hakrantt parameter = 0.955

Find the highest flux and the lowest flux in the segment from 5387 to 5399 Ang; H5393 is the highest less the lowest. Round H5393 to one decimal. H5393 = 1.2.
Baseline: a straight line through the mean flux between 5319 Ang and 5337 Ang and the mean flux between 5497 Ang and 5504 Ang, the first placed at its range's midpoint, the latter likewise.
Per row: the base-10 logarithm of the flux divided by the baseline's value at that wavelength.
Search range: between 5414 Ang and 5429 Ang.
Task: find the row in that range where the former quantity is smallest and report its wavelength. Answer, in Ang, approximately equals 5423.0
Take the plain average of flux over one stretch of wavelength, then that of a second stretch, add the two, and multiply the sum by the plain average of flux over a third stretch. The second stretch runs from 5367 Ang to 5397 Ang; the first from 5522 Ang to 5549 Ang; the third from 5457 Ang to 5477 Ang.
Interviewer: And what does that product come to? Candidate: 95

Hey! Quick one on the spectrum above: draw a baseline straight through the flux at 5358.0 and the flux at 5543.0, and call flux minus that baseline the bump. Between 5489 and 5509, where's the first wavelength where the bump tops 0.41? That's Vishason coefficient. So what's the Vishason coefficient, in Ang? 5495.5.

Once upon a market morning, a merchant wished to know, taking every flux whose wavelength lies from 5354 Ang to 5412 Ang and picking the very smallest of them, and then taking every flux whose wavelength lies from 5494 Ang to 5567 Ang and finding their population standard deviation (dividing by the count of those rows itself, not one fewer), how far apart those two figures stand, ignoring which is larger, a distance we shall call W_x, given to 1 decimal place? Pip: 4.7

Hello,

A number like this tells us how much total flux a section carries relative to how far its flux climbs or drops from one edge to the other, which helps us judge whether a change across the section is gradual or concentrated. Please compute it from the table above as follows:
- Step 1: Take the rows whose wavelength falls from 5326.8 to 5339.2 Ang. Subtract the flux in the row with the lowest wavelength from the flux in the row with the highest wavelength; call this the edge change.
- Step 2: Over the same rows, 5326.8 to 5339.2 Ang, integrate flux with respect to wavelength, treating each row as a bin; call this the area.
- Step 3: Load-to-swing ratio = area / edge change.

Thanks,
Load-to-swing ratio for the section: 82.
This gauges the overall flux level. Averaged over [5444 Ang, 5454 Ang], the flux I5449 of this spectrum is 5.8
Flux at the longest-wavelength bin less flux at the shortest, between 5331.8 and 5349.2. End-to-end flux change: -0.7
